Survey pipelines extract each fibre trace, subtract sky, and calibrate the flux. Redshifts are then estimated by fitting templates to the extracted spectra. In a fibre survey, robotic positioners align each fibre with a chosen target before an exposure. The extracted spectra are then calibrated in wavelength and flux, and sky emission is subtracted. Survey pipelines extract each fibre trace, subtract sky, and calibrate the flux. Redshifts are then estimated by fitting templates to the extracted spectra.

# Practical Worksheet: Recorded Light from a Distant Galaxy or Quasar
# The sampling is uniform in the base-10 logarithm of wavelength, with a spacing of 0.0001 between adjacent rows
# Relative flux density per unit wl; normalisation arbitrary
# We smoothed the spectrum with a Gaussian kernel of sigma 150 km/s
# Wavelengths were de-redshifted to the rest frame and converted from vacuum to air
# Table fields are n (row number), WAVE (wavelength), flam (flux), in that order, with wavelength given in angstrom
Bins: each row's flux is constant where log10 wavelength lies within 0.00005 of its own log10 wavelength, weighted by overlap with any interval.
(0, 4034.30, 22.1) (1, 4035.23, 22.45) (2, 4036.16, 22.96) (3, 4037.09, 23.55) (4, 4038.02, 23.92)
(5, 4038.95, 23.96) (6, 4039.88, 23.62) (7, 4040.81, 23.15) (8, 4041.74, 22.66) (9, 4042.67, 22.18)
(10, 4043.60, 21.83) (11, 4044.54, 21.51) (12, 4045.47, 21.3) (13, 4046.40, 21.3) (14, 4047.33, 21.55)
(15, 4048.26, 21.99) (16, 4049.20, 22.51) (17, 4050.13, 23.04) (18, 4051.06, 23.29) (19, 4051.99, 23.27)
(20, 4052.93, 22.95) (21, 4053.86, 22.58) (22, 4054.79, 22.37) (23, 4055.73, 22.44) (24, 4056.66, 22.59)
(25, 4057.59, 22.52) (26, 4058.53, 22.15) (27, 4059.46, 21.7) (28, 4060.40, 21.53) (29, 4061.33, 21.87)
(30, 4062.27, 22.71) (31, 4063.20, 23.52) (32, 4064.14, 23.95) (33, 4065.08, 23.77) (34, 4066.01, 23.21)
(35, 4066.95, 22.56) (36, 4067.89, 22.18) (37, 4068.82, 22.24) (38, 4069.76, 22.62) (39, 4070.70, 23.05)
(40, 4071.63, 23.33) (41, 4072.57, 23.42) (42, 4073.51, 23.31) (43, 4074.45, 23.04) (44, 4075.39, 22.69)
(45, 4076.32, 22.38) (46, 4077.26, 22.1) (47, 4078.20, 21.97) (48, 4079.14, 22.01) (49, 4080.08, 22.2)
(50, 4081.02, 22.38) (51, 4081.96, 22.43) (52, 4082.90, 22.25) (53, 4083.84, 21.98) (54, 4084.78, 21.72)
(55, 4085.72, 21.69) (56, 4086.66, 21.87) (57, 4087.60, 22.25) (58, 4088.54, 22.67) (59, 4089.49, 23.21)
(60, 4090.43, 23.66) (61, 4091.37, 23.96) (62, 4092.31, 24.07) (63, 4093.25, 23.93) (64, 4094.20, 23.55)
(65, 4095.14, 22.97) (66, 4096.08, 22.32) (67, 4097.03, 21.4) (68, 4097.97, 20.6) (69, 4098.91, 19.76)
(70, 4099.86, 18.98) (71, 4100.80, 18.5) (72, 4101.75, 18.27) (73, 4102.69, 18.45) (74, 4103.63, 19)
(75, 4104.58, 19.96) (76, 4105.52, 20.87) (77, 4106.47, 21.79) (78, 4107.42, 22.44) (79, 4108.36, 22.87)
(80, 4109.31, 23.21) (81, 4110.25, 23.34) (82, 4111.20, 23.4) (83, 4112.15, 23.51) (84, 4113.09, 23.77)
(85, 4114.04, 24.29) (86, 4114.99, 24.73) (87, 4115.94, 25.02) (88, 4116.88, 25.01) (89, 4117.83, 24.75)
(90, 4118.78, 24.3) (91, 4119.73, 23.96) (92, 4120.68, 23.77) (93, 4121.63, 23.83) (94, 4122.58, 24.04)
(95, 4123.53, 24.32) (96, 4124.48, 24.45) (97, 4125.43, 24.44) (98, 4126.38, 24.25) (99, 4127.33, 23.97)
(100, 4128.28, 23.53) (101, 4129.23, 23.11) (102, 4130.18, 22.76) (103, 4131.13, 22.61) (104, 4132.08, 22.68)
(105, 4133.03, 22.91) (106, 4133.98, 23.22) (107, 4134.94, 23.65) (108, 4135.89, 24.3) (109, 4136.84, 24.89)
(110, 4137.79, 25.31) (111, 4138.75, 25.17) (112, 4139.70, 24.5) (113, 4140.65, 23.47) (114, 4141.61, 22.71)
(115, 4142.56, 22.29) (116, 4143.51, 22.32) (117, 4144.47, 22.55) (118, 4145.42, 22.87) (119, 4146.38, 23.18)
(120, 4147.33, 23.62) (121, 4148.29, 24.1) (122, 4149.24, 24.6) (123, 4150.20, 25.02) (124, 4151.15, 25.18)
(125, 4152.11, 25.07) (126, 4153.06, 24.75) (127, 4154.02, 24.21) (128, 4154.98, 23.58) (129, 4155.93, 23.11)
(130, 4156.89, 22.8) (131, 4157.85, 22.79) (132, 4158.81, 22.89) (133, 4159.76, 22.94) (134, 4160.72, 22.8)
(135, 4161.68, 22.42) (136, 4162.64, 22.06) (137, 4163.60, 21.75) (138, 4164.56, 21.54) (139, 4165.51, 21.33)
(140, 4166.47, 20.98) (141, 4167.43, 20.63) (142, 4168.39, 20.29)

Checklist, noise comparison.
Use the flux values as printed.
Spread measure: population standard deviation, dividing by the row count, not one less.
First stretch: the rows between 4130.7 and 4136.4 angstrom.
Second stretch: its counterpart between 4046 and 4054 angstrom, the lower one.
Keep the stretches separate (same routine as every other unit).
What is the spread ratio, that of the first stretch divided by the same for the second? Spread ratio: 0.9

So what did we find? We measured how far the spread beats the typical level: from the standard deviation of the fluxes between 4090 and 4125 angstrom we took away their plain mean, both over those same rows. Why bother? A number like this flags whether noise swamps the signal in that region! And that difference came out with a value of -20.6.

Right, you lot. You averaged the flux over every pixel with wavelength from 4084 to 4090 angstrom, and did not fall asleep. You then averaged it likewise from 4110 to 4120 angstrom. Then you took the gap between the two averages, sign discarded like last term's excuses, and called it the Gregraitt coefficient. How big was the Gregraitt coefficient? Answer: 2.0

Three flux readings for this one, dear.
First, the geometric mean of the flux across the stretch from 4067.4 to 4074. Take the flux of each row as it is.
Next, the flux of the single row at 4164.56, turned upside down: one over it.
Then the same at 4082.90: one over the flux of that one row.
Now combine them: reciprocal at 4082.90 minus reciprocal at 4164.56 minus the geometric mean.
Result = -22.9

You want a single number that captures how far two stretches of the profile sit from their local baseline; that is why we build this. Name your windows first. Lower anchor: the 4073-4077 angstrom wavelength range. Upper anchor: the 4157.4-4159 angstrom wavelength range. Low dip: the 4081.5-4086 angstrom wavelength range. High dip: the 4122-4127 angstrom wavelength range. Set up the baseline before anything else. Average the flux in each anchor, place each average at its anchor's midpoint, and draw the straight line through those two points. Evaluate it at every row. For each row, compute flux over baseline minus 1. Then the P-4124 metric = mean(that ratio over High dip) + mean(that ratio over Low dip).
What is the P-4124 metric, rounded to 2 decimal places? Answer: 0.03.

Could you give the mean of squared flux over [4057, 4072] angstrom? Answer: 515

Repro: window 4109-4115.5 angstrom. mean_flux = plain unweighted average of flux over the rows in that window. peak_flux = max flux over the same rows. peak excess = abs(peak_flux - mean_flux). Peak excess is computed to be 1.0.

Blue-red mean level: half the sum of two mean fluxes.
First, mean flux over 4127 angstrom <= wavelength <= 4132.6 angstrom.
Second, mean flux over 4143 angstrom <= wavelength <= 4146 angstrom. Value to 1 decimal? 22.8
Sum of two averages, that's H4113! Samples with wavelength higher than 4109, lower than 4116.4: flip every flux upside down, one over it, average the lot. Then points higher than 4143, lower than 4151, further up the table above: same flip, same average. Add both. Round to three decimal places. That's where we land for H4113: 0.084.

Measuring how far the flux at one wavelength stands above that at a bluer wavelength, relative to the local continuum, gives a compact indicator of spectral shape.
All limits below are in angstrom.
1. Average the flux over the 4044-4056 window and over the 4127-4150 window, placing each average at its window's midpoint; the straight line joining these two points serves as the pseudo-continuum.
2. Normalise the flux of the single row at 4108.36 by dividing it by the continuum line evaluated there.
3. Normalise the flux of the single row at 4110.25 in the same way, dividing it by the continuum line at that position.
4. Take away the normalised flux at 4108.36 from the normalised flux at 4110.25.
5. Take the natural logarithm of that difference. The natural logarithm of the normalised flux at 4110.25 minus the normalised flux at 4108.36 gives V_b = -4.0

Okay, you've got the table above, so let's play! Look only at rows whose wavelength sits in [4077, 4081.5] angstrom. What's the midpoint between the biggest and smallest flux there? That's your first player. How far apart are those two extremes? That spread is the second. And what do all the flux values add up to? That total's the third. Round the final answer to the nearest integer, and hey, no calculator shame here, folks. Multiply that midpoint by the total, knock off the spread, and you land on 2453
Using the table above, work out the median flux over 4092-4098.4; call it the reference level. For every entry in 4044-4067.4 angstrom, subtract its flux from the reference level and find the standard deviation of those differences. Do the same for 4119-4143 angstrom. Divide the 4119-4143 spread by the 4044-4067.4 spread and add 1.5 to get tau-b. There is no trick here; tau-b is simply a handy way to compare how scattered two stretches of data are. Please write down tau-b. 2.6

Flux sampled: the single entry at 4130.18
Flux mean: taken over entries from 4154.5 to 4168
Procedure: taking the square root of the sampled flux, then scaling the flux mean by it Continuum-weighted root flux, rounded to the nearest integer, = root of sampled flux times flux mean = 106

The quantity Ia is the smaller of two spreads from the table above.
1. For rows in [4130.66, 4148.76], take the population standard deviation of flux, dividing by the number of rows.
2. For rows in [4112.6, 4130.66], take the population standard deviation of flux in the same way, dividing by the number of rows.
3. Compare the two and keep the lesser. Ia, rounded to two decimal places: 0.58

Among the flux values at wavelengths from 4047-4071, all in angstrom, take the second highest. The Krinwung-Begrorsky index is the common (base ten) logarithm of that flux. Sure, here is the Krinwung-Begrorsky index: 1.376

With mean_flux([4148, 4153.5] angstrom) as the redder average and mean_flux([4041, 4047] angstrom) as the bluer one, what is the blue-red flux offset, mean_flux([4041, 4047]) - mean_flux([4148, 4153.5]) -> -3.0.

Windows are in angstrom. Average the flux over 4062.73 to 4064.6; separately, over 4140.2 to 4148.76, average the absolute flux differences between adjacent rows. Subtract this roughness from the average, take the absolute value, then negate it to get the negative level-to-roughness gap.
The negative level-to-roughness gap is -23.4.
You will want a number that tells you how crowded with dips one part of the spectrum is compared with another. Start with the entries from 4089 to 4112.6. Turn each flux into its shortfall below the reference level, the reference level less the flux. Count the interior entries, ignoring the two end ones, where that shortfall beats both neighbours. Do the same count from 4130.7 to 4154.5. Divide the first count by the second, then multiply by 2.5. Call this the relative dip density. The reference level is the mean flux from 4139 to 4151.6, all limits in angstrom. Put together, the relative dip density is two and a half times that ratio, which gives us 2.5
